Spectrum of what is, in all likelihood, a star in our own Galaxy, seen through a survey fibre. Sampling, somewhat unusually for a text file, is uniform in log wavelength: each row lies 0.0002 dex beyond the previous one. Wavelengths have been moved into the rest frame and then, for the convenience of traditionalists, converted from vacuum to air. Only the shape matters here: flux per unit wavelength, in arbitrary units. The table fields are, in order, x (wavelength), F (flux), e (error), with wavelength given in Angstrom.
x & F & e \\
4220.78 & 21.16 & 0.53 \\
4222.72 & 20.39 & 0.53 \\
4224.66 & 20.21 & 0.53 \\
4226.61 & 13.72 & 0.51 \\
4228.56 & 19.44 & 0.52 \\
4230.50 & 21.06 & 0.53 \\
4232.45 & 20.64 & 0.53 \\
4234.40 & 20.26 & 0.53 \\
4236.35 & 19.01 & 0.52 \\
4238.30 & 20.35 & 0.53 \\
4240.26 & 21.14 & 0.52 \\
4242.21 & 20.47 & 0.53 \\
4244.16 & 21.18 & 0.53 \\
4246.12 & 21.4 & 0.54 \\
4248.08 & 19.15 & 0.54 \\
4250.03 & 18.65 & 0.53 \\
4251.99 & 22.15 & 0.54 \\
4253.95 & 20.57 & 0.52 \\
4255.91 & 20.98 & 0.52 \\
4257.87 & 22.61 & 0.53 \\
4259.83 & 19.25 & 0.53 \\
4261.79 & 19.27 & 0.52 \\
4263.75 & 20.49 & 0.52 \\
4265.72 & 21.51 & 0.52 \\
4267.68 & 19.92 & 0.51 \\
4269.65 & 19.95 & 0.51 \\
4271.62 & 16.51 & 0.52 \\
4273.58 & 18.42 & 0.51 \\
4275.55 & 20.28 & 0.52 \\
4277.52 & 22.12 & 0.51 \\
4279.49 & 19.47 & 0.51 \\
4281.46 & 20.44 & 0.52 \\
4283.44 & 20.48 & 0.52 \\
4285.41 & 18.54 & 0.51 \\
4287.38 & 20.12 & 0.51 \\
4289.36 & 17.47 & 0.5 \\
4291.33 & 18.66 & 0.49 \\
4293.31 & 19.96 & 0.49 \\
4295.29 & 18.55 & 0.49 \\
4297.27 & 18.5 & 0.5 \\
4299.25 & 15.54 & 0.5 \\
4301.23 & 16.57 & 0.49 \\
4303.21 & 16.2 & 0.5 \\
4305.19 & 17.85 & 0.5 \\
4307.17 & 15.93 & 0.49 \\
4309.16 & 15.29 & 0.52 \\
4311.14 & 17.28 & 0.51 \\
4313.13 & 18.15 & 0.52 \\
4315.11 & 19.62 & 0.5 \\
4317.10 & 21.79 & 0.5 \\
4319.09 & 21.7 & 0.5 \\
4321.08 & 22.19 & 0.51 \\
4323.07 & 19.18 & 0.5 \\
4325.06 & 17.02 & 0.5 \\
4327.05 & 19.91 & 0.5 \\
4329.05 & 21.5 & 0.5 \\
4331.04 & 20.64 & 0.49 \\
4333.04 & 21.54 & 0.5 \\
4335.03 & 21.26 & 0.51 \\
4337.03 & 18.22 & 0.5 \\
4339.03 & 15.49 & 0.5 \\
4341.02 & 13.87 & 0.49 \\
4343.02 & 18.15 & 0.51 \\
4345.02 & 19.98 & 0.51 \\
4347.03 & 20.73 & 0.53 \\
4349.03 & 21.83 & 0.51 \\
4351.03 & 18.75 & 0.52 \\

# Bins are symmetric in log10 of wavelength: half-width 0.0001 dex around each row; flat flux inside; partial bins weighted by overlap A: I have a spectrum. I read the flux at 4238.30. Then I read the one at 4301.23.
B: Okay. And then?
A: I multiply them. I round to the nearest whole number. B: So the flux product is 337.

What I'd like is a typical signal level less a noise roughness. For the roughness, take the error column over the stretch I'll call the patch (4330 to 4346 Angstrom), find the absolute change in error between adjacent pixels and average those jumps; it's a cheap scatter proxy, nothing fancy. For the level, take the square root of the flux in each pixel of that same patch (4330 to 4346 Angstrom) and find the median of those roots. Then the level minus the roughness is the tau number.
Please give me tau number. 4.36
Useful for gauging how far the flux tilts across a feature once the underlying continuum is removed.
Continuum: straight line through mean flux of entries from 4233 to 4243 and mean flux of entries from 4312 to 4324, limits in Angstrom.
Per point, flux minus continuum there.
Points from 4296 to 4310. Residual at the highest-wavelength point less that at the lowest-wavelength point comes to -3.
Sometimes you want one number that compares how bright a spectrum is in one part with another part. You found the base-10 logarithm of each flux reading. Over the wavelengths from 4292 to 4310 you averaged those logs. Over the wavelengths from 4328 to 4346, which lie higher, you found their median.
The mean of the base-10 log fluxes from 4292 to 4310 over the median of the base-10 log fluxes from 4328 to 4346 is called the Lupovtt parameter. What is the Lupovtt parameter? 0.95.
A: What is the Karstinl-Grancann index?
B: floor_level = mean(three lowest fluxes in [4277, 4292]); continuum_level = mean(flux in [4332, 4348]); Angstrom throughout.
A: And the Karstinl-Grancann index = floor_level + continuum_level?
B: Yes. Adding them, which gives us 36.9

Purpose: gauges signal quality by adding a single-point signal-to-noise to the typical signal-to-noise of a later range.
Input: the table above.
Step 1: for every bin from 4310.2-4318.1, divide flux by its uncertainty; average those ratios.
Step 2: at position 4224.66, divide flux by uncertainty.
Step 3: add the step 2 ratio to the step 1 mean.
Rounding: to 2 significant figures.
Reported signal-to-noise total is 76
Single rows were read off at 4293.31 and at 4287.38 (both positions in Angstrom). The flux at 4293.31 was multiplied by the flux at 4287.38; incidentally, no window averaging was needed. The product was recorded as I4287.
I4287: 402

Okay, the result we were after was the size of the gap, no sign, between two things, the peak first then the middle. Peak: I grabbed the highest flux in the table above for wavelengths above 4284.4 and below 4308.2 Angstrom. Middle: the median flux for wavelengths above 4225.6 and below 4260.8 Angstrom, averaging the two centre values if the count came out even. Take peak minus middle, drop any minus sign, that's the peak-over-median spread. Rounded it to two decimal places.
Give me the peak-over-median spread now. 0.40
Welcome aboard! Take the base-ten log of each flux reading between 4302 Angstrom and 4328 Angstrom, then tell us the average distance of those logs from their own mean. 0.045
